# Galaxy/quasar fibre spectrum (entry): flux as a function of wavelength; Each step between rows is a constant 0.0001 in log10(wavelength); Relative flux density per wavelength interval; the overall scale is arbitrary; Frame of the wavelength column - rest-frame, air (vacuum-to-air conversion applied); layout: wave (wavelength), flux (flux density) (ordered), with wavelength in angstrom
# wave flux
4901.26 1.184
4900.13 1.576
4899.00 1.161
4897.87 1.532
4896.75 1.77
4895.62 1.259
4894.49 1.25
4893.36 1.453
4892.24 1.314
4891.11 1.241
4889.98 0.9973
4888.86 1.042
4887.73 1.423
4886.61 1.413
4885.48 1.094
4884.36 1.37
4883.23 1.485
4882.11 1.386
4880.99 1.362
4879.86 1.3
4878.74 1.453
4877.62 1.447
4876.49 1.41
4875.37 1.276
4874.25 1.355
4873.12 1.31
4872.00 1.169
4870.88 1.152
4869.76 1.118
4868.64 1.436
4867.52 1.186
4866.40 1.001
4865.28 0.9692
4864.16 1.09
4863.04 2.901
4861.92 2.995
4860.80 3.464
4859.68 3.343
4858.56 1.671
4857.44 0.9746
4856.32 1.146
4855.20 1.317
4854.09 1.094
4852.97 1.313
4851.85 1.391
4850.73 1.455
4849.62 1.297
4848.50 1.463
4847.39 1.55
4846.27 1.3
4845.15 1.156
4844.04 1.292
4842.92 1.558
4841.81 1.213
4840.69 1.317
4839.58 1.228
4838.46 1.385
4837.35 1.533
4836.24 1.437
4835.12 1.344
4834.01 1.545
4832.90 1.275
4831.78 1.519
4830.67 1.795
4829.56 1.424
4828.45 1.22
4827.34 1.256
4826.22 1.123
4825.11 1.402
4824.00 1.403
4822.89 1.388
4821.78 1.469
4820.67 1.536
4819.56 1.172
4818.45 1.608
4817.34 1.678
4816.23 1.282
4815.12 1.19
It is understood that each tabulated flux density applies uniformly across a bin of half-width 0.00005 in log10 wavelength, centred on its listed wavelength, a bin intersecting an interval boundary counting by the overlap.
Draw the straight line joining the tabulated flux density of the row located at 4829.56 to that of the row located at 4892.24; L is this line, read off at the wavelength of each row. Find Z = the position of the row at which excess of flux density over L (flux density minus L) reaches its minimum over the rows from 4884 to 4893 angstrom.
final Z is 4889.98 angstrom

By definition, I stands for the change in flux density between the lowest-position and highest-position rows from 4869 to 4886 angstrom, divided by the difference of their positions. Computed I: 0.00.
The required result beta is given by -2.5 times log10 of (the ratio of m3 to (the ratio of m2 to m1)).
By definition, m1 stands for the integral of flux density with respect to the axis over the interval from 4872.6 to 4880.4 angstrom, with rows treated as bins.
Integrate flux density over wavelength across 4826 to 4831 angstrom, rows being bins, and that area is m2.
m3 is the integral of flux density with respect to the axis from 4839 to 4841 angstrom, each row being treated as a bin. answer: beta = -1.5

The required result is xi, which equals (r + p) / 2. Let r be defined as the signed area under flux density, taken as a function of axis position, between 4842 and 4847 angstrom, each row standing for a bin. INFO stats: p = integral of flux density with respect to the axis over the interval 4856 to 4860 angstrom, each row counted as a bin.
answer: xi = 6.77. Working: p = 6.9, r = 6.6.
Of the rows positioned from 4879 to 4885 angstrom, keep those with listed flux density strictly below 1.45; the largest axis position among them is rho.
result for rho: 4884.36 angstrom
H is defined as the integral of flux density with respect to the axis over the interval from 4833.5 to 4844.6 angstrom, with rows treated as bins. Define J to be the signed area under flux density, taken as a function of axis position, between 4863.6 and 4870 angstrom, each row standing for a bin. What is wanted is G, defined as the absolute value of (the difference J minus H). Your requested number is 8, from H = 15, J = 7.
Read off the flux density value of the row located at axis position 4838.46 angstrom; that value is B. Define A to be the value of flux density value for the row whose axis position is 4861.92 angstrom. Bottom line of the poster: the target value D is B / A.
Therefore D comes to 0.46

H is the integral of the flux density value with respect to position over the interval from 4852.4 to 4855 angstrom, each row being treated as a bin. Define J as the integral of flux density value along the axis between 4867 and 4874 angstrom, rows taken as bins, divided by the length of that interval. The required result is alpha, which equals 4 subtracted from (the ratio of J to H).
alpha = -3.61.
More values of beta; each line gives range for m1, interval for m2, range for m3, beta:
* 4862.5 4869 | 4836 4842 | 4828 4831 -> -1.8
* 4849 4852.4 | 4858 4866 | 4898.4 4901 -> 0.1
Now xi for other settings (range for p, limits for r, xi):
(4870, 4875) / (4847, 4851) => 5.98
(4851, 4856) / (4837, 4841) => 5.93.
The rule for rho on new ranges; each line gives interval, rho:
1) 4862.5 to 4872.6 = 4872.00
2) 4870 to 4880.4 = 4879.86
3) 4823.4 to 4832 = 4829.56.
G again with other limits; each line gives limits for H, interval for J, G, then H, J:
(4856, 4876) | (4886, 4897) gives 19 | 33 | 14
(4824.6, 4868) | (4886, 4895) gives 54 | 66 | 11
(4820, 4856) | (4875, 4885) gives 36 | 49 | 14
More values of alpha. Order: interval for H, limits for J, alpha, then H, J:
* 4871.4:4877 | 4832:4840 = -3.81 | 7.3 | 1.40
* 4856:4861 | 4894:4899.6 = -3.86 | 10.3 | 1.40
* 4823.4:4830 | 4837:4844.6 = -3.84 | 8.6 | 1.36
